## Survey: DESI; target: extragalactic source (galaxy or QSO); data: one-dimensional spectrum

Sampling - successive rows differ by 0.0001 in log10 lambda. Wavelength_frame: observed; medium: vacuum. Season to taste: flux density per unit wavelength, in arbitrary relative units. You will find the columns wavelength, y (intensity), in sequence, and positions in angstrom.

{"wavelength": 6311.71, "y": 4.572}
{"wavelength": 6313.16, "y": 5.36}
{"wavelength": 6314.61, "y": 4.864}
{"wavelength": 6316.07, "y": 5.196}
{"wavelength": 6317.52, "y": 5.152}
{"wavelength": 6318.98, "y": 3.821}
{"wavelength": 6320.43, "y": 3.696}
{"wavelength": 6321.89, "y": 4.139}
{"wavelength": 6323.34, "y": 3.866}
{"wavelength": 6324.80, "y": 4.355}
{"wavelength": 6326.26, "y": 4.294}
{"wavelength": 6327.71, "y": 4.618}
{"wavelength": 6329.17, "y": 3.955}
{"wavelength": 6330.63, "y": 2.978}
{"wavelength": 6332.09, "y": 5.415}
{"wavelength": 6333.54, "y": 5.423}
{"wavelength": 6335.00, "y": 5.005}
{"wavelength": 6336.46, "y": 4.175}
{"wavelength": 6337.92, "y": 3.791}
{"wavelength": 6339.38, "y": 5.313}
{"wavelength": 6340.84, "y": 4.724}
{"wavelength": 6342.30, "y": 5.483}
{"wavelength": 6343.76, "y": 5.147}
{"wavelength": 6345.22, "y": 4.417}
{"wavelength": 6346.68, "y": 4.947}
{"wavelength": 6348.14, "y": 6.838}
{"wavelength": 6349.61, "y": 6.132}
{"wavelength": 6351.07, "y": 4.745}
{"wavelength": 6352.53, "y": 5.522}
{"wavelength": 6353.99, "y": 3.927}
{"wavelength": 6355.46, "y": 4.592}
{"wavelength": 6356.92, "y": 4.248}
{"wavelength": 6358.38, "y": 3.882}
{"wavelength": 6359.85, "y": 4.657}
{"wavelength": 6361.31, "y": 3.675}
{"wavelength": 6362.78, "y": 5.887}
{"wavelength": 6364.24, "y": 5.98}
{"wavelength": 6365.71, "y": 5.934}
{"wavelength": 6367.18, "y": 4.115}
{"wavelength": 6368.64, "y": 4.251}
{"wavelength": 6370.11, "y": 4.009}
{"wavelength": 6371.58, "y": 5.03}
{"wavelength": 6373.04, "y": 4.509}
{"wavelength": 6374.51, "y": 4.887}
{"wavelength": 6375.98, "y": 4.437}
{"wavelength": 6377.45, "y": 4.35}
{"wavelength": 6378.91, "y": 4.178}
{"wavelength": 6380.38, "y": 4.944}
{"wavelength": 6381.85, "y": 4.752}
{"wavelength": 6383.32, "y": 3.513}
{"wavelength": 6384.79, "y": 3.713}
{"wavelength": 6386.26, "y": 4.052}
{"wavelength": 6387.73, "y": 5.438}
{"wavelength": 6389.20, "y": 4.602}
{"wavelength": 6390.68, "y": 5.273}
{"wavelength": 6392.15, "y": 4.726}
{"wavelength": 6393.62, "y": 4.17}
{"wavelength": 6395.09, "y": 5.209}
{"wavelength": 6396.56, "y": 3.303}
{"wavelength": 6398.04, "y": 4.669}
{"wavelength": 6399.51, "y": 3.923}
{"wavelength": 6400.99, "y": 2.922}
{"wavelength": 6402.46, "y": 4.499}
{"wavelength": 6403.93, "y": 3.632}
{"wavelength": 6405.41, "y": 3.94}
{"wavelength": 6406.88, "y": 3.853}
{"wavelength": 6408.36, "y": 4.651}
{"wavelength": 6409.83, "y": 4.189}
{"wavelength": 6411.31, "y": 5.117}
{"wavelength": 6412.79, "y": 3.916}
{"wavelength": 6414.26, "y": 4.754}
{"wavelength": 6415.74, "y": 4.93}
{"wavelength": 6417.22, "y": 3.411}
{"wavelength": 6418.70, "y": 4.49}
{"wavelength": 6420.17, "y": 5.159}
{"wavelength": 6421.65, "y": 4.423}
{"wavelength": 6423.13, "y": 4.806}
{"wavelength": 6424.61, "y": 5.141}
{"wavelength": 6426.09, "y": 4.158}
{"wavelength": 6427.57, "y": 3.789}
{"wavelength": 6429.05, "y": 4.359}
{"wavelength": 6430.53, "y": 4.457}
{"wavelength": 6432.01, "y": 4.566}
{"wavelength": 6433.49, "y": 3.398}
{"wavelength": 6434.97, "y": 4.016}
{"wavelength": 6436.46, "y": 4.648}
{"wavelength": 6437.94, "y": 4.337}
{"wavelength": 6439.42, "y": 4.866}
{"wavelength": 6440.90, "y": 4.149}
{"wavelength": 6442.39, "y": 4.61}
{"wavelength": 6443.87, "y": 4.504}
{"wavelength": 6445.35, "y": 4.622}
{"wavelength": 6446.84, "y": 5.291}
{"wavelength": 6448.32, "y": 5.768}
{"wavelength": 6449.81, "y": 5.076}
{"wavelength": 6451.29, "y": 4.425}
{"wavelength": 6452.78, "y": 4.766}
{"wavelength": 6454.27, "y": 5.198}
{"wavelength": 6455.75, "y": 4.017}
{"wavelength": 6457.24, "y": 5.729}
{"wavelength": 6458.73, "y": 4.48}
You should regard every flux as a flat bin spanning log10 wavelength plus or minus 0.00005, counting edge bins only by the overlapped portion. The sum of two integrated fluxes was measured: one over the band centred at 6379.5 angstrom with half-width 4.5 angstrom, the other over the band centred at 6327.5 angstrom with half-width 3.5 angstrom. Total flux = 68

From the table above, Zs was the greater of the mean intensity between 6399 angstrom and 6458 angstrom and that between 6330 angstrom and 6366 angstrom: 4.91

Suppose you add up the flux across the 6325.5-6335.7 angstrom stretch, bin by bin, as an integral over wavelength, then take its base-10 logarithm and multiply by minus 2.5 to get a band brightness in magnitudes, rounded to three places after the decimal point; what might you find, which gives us -4.161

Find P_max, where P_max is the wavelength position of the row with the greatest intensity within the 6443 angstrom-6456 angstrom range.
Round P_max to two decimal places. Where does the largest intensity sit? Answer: 6448.32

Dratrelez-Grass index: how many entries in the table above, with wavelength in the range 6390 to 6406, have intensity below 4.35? 6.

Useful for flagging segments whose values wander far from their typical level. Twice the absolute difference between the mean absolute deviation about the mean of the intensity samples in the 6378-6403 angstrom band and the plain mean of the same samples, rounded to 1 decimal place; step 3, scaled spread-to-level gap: 7.5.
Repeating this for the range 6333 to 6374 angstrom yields 8.4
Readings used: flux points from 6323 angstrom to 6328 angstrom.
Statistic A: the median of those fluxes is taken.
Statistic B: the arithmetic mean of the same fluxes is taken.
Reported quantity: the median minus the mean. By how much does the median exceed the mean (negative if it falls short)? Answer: 0.04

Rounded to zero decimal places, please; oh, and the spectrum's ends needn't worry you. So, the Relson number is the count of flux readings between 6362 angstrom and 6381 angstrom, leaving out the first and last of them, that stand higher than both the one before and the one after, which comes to 4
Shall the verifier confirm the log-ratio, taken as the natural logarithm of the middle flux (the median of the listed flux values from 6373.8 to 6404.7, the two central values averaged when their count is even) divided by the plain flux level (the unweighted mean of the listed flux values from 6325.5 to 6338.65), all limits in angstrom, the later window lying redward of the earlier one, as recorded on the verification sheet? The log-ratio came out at 0.01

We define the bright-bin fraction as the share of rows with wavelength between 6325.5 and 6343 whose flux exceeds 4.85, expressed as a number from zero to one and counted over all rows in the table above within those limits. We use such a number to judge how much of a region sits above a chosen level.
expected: 0.42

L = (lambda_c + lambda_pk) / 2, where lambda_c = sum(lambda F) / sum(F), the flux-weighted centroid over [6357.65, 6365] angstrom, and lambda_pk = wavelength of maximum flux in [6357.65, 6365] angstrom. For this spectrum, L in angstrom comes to 6362.9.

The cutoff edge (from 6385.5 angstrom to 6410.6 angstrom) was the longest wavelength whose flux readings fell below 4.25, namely 6409.83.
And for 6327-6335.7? 6330.63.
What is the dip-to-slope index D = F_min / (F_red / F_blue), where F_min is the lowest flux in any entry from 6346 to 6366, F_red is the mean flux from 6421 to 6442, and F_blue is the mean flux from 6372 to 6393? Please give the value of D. 3.81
